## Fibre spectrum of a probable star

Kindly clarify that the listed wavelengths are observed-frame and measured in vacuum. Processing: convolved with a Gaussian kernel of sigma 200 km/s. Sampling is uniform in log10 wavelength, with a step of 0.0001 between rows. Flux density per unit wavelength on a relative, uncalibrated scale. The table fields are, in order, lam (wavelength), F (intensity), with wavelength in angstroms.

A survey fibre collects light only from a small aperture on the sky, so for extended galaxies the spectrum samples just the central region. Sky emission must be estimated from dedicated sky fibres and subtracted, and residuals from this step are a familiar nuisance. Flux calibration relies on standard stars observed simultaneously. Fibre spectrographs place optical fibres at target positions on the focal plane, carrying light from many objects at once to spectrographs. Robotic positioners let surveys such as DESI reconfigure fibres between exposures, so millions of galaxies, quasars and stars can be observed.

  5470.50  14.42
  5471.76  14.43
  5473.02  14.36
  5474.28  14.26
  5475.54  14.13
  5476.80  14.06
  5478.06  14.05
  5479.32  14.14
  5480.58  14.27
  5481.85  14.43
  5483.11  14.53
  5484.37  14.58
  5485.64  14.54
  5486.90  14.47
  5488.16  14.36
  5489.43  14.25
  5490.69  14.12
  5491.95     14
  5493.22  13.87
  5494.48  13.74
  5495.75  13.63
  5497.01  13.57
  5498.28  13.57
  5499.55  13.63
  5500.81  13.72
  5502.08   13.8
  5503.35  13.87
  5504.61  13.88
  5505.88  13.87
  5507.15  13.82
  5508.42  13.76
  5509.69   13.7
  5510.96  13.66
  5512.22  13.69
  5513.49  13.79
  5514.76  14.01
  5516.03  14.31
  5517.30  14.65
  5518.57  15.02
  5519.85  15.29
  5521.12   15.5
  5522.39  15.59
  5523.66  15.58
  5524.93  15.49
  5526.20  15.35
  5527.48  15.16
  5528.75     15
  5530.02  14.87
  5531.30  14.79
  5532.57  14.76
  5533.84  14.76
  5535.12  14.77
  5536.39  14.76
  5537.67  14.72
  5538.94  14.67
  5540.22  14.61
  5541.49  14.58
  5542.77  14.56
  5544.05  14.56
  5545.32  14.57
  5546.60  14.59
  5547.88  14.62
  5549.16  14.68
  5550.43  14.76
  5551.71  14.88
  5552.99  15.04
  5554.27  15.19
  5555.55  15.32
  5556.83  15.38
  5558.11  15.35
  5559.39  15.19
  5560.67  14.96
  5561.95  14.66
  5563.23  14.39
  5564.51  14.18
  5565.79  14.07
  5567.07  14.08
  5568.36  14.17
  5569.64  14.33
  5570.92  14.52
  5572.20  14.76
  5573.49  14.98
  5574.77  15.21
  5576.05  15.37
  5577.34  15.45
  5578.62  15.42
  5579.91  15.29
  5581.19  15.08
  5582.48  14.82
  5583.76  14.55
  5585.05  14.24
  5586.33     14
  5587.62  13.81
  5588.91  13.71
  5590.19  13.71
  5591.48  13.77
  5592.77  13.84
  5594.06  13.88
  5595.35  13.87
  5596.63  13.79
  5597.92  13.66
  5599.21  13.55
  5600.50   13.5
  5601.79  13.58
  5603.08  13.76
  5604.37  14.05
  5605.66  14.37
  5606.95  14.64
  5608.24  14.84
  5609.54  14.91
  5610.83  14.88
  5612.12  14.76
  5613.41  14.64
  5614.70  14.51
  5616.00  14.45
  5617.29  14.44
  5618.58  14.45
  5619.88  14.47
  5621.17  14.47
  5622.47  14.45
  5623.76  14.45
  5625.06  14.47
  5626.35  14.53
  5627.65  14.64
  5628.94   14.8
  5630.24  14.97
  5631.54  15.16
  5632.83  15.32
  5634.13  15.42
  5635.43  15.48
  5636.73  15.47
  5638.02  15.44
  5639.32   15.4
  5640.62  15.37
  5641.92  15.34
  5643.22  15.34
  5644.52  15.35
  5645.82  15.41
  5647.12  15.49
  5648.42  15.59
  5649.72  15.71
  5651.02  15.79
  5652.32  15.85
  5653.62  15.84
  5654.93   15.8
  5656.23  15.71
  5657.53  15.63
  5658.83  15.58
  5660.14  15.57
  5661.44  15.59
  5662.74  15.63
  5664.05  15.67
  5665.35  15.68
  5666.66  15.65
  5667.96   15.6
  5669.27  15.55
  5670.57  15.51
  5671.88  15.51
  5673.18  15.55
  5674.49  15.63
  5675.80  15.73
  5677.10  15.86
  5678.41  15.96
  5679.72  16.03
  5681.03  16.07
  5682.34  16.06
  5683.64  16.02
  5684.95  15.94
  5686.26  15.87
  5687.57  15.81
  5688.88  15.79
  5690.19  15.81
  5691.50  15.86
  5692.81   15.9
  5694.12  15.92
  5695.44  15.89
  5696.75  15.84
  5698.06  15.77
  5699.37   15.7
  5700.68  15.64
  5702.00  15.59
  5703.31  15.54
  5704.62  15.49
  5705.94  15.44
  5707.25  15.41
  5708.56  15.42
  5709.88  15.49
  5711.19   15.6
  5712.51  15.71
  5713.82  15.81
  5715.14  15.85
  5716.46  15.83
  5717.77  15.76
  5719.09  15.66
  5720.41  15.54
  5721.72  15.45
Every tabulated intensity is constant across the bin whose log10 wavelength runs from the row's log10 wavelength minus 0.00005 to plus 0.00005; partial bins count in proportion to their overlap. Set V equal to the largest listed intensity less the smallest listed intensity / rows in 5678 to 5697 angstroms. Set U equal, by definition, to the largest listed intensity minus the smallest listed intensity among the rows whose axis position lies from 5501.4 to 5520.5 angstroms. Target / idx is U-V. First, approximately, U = 1.6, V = 0.28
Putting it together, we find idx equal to 1.35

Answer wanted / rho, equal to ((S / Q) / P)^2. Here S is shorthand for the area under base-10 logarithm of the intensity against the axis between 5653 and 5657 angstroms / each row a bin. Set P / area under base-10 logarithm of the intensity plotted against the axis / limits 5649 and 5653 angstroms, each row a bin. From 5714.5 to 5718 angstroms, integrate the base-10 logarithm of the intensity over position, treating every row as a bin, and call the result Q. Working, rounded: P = 4.80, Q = 4.20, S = 4.8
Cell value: 0.056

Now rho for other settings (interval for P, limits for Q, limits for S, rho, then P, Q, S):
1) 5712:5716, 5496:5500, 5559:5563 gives 0.047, 4.79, 4.53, 4.7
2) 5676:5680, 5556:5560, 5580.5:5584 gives 0.032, 4.81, 4.74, 4.1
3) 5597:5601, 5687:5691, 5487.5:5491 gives 0.035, 4.53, 4.80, 4.0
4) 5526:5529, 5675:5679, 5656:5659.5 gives 0.061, 3.54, 4.80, 4.2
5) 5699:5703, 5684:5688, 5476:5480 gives 0.040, 4.77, 4.80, 4.6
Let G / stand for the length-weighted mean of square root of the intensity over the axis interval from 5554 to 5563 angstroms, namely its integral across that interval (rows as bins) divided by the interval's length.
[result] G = 3.89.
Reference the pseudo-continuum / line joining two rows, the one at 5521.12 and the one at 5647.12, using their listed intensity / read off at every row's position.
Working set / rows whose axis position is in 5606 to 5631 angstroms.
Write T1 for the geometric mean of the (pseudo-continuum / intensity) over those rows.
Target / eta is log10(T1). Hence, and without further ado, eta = 0.025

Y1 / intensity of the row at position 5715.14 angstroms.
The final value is 15.85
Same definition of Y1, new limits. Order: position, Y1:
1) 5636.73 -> 15.47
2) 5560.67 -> 14.96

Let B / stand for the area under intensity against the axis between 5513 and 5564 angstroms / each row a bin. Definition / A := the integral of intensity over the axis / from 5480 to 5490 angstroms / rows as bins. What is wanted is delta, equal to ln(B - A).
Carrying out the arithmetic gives 6.4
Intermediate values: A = 144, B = 758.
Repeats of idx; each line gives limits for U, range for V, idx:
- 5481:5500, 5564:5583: -0.37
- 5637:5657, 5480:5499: -0.50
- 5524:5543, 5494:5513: 0.62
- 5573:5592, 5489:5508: 1.06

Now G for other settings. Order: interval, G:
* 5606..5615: 3.84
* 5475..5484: 3.77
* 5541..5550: 3.82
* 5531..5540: 3.84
